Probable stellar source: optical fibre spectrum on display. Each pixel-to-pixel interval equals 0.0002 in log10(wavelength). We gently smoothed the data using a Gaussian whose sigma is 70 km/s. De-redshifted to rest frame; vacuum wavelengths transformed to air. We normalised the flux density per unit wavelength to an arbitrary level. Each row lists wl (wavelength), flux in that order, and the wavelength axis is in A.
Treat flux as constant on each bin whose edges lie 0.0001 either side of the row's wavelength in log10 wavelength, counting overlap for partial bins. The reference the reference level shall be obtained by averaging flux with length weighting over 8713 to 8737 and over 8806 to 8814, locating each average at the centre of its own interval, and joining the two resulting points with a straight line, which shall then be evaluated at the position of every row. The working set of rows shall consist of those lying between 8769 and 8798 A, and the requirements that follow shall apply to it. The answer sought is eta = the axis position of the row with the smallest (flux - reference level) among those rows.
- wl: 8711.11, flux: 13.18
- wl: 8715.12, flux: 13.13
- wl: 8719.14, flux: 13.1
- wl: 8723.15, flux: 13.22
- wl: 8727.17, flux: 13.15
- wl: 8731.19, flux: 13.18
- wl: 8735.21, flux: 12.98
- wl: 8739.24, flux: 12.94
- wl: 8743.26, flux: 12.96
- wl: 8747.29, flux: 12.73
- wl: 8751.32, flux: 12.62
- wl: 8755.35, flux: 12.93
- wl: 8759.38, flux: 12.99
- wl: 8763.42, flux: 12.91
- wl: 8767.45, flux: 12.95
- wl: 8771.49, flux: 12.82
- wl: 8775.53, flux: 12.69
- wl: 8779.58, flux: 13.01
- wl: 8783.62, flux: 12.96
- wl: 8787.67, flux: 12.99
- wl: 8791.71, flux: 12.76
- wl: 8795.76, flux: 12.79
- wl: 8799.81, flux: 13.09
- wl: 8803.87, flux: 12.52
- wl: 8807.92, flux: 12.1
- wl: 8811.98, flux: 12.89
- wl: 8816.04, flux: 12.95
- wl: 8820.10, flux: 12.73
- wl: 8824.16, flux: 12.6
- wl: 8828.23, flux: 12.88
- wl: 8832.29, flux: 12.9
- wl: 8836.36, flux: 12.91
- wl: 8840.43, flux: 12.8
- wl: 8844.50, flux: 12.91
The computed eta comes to 8775.53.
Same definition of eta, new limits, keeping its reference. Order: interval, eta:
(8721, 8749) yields 8747.29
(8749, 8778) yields 8751.32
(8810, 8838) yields 8824.16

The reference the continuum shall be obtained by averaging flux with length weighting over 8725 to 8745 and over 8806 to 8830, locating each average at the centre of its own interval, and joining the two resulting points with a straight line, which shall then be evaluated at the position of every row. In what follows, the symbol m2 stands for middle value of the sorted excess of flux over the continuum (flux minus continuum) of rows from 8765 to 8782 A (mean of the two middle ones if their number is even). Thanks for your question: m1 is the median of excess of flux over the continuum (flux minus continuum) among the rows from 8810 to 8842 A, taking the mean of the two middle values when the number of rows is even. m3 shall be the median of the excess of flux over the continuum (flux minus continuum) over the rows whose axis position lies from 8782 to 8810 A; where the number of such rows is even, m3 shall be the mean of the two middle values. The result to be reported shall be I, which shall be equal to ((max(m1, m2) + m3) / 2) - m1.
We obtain -0.107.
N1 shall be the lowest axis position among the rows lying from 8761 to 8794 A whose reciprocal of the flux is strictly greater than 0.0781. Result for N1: 8775.53 A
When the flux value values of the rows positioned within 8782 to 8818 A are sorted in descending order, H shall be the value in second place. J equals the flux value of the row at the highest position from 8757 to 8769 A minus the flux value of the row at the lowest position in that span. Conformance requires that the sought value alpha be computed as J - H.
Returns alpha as -13.0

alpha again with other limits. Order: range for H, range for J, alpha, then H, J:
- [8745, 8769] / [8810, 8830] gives -13.0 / 12.95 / -0.01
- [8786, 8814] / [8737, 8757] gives -13.0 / 12.99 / -0.01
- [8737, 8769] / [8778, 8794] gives -13.2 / 12.96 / -0.25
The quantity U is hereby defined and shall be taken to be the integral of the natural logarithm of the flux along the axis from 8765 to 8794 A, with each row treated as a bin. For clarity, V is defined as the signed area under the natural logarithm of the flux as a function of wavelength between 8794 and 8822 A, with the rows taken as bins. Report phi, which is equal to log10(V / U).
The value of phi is -0.018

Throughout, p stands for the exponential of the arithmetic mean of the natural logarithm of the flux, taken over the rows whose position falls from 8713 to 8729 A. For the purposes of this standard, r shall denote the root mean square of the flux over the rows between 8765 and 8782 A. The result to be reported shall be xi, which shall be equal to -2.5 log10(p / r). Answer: -0.02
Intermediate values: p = 13.1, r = 12.9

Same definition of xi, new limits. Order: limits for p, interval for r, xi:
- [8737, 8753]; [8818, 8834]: 0.00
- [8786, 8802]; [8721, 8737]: 0.02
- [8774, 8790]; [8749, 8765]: 0.00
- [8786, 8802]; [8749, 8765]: 0.00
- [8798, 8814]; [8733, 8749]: 0.02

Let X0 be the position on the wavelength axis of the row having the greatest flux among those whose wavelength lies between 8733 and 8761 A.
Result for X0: 8759.38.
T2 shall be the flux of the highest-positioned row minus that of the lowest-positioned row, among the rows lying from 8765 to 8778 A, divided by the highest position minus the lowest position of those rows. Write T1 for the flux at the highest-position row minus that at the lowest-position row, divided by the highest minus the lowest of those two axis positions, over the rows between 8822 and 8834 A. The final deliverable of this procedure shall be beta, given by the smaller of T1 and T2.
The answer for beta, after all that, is -0.032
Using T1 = 0.04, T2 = -0.032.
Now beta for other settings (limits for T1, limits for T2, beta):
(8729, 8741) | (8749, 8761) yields -0.030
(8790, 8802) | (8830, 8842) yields -0.012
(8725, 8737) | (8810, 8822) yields -0.021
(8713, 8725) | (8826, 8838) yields 0.004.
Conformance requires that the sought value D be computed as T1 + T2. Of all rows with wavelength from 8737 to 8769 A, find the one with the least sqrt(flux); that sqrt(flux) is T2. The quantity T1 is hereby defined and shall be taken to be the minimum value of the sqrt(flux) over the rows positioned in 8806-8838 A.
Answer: 7.03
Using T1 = 3.48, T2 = 3.55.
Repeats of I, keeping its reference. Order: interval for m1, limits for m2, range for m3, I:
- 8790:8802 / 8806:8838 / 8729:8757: 0.065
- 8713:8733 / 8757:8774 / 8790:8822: -0.023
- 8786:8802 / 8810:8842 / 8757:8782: 0.030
